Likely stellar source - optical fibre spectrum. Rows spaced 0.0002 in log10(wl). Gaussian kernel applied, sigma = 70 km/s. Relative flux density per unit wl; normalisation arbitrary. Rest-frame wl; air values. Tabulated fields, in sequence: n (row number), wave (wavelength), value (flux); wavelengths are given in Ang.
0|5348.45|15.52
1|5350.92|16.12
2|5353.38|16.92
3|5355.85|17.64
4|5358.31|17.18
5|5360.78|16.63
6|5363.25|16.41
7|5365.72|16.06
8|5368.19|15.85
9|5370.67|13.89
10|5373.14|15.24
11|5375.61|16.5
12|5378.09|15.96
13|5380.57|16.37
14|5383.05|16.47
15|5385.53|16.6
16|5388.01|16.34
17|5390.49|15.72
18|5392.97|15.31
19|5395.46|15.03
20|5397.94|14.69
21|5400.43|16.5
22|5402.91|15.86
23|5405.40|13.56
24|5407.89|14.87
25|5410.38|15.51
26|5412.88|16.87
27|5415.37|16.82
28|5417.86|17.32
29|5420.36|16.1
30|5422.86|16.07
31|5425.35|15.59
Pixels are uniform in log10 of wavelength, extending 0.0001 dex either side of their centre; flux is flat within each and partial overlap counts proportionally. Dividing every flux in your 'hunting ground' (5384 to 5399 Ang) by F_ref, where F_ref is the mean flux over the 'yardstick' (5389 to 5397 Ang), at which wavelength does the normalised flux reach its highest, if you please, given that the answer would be 5385.53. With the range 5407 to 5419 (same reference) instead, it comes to 5417.86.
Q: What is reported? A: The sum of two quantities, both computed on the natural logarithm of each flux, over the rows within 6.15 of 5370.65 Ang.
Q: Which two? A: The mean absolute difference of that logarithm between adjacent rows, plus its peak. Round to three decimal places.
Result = 2.883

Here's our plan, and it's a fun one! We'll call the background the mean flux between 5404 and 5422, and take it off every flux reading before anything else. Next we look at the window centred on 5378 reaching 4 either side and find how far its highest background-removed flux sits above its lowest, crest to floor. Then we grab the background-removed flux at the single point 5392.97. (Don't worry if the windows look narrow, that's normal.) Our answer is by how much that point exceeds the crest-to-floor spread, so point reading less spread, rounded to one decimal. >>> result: -1.1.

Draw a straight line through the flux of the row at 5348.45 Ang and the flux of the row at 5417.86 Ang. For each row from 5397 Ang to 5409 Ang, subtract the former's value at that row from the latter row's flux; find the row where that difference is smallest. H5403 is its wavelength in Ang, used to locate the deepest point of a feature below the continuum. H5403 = 5405.40 Ang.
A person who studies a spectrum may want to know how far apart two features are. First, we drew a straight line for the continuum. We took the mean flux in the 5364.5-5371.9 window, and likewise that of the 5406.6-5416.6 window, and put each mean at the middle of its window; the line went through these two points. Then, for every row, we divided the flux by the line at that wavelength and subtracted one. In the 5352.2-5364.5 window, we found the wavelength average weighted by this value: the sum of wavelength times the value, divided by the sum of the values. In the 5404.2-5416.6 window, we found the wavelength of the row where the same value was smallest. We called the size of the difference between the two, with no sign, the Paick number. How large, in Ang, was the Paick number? 47.7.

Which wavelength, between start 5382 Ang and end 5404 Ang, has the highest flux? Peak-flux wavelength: 5385.53 Ang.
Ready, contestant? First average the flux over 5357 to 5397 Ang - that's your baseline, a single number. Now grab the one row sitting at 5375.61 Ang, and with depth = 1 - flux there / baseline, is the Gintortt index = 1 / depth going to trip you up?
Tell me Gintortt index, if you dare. -30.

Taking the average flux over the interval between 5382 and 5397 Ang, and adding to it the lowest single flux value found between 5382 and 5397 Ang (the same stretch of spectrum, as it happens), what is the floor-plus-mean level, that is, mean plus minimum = 31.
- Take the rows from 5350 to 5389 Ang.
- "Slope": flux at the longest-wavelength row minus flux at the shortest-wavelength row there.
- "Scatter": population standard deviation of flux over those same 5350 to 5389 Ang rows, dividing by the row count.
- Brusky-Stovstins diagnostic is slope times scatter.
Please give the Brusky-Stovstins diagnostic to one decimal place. 0.2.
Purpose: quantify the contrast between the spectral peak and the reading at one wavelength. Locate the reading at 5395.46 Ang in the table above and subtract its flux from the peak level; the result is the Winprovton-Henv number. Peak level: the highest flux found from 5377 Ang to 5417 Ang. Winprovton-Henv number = 1.8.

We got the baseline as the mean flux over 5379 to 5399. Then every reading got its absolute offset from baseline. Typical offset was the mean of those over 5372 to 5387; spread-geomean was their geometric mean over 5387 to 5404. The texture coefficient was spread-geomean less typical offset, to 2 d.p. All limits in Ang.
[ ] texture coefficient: -0.21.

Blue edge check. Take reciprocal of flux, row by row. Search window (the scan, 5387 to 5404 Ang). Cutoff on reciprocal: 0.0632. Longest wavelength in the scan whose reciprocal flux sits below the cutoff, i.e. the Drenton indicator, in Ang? 5402.91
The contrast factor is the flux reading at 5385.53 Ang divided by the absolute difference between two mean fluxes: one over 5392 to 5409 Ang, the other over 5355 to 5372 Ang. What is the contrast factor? 15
